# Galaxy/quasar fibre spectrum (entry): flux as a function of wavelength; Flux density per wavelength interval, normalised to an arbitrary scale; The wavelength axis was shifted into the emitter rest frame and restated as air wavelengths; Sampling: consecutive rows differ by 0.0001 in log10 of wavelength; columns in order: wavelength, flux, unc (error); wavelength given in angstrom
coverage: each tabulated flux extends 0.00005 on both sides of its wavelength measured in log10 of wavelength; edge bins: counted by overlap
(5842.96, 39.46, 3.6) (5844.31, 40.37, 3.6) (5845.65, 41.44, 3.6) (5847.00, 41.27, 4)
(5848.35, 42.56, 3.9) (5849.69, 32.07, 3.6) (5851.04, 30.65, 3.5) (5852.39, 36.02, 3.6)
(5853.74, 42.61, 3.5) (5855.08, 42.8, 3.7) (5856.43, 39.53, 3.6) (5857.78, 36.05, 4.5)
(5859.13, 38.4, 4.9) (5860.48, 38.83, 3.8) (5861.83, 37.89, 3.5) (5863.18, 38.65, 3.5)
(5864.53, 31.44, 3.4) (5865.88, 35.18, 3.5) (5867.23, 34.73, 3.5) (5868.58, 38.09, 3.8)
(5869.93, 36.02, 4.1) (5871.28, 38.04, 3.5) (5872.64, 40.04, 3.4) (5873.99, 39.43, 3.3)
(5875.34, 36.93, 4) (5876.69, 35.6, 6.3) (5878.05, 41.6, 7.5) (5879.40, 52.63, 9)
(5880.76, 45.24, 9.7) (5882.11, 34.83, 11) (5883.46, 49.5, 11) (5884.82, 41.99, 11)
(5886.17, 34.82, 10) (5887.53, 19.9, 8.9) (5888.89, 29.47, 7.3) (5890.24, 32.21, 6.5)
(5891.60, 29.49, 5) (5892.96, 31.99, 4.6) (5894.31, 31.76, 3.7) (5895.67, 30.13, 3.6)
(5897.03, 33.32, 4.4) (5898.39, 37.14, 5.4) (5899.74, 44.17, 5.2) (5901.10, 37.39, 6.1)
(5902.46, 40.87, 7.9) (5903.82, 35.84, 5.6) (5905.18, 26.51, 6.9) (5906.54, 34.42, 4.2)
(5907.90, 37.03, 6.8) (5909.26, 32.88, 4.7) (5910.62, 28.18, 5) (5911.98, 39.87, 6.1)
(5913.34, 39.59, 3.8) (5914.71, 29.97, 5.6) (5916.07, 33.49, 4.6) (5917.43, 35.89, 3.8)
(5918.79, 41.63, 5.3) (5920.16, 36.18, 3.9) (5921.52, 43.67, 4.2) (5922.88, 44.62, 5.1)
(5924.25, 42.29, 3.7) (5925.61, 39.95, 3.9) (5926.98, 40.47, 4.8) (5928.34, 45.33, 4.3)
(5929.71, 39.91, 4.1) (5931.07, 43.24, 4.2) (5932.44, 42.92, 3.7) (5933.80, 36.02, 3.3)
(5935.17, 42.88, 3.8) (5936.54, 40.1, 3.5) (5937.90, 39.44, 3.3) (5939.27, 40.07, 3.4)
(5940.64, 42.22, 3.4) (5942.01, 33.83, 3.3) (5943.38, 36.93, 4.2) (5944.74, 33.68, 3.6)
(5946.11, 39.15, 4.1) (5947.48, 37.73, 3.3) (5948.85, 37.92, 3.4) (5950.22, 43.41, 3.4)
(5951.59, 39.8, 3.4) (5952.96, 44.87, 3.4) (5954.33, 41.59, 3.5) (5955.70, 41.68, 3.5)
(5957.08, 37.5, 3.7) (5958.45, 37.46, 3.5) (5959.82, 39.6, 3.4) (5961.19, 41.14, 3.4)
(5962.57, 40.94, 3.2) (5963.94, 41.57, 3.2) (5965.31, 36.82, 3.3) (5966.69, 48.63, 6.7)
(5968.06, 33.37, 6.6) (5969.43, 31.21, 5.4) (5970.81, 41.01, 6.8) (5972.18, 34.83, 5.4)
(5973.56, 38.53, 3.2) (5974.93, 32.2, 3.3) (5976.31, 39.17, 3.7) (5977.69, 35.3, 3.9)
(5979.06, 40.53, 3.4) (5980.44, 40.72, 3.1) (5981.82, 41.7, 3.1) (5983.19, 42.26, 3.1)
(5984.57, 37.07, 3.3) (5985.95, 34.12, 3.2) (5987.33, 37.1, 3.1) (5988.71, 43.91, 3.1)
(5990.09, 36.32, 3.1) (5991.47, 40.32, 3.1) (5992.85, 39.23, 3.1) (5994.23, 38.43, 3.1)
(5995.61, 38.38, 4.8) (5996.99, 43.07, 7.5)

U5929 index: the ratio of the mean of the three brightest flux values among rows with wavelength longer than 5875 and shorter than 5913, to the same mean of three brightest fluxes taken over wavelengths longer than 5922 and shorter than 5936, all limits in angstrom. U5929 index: 1.106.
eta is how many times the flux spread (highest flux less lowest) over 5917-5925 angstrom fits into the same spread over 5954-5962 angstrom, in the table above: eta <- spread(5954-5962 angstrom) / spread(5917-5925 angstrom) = 0.5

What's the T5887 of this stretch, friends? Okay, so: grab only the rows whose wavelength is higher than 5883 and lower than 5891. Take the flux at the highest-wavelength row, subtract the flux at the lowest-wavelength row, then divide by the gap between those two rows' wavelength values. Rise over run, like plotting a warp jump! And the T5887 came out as -2.6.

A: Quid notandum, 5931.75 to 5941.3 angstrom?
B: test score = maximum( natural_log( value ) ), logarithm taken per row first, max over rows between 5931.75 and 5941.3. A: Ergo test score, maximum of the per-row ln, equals 3.76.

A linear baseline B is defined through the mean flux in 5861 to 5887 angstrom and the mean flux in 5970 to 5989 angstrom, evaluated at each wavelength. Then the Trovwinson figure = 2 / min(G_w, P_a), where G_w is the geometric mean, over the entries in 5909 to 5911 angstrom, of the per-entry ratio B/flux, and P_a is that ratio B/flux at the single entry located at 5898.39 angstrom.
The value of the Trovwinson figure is 1.91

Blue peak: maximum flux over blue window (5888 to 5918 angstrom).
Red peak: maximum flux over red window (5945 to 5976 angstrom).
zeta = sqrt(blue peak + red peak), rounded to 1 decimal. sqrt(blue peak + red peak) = 9.6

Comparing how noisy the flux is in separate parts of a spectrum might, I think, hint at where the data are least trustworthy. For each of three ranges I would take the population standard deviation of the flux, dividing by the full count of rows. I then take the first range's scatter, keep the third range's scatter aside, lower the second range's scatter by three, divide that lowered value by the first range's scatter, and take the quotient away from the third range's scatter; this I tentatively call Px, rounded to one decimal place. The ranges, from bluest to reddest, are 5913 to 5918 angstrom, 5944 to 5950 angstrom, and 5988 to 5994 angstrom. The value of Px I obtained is 3.0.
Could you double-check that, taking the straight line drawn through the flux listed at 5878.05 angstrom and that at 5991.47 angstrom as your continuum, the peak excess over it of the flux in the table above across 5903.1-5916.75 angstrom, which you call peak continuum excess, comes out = -1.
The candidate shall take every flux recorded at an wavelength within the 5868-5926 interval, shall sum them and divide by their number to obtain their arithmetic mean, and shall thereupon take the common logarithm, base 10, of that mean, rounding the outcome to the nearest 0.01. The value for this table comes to 1.57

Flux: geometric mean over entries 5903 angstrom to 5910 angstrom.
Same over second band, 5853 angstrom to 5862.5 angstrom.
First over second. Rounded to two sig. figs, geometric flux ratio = 0.84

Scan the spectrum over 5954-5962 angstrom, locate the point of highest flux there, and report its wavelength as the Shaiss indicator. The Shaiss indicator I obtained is 5955.70 angstrom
